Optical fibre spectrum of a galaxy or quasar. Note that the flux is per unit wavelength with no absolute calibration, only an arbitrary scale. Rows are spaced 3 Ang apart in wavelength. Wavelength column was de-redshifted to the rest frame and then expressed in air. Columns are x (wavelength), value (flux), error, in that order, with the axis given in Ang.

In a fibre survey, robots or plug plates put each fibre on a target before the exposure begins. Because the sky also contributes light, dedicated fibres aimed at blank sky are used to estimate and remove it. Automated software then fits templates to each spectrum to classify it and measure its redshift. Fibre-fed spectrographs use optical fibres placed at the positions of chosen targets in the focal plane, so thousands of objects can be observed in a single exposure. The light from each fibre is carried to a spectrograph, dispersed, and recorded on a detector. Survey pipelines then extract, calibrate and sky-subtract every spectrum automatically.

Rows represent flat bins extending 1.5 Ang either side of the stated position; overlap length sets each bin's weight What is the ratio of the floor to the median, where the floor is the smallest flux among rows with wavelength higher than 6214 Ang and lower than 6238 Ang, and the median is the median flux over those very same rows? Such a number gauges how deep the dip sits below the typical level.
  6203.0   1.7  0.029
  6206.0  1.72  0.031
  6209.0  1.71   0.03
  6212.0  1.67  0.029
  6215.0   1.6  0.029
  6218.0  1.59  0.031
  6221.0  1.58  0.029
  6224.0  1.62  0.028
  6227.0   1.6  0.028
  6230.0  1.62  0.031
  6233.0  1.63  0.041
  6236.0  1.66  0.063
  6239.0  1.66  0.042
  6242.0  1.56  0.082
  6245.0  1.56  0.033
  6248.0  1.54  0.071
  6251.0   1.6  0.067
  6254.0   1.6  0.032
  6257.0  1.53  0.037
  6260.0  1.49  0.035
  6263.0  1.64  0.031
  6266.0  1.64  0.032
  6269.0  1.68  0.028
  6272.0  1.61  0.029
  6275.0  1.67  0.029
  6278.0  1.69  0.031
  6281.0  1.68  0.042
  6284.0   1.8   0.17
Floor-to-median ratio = 0.98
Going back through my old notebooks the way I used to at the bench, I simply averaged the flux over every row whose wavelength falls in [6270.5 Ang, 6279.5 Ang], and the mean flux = 1.66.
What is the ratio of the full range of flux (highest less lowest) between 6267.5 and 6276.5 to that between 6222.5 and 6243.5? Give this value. 0.70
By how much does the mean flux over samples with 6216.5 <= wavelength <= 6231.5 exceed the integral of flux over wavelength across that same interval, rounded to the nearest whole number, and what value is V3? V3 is -22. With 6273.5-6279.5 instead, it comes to -8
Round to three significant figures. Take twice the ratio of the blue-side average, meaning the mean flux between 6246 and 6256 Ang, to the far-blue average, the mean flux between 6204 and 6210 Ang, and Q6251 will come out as 1.84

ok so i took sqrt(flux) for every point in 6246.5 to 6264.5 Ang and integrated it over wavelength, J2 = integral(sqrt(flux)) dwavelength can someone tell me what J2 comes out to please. 22.5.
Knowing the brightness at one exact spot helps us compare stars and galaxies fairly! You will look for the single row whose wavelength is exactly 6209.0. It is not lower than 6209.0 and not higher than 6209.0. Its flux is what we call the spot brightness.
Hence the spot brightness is 1.71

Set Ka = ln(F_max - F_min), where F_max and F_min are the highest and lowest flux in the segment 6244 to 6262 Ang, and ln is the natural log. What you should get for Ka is -2.21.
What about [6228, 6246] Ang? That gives -2.30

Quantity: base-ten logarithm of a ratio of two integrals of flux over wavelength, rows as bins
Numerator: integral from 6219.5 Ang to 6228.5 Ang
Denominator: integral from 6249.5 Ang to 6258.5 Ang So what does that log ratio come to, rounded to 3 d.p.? 0.006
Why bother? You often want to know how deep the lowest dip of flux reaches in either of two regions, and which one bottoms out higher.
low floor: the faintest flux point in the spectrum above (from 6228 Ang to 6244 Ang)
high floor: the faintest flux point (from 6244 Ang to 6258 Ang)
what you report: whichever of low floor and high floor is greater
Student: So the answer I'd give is 1.56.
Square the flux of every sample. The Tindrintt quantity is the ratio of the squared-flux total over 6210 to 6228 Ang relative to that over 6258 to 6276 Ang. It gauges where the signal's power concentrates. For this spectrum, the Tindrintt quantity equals 0.98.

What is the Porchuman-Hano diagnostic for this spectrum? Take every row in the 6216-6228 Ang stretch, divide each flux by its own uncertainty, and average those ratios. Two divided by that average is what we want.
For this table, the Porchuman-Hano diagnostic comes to 0.036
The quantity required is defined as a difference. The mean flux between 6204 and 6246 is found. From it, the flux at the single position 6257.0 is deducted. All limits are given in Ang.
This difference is 0.10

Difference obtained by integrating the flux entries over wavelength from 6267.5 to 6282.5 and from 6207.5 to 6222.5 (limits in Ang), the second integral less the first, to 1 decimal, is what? -0.5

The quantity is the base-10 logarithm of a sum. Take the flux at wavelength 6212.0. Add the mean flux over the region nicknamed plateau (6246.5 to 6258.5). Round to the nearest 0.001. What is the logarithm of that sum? 0.510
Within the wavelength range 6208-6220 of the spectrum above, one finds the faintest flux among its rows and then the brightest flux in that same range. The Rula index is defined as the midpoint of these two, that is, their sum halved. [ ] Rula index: 1.65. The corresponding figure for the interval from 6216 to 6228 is 1.60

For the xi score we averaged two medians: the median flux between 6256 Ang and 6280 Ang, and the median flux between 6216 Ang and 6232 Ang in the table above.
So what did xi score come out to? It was 1.62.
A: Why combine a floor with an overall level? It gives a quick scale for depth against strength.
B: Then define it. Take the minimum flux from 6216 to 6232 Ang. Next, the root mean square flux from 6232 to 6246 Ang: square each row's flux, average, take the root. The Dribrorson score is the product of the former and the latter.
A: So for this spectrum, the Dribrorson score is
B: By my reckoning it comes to 2.55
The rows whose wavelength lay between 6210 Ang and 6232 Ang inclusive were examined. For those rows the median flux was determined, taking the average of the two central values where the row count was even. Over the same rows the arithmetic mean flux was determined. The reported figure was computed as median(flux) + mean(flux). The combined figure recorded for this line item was 3.21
